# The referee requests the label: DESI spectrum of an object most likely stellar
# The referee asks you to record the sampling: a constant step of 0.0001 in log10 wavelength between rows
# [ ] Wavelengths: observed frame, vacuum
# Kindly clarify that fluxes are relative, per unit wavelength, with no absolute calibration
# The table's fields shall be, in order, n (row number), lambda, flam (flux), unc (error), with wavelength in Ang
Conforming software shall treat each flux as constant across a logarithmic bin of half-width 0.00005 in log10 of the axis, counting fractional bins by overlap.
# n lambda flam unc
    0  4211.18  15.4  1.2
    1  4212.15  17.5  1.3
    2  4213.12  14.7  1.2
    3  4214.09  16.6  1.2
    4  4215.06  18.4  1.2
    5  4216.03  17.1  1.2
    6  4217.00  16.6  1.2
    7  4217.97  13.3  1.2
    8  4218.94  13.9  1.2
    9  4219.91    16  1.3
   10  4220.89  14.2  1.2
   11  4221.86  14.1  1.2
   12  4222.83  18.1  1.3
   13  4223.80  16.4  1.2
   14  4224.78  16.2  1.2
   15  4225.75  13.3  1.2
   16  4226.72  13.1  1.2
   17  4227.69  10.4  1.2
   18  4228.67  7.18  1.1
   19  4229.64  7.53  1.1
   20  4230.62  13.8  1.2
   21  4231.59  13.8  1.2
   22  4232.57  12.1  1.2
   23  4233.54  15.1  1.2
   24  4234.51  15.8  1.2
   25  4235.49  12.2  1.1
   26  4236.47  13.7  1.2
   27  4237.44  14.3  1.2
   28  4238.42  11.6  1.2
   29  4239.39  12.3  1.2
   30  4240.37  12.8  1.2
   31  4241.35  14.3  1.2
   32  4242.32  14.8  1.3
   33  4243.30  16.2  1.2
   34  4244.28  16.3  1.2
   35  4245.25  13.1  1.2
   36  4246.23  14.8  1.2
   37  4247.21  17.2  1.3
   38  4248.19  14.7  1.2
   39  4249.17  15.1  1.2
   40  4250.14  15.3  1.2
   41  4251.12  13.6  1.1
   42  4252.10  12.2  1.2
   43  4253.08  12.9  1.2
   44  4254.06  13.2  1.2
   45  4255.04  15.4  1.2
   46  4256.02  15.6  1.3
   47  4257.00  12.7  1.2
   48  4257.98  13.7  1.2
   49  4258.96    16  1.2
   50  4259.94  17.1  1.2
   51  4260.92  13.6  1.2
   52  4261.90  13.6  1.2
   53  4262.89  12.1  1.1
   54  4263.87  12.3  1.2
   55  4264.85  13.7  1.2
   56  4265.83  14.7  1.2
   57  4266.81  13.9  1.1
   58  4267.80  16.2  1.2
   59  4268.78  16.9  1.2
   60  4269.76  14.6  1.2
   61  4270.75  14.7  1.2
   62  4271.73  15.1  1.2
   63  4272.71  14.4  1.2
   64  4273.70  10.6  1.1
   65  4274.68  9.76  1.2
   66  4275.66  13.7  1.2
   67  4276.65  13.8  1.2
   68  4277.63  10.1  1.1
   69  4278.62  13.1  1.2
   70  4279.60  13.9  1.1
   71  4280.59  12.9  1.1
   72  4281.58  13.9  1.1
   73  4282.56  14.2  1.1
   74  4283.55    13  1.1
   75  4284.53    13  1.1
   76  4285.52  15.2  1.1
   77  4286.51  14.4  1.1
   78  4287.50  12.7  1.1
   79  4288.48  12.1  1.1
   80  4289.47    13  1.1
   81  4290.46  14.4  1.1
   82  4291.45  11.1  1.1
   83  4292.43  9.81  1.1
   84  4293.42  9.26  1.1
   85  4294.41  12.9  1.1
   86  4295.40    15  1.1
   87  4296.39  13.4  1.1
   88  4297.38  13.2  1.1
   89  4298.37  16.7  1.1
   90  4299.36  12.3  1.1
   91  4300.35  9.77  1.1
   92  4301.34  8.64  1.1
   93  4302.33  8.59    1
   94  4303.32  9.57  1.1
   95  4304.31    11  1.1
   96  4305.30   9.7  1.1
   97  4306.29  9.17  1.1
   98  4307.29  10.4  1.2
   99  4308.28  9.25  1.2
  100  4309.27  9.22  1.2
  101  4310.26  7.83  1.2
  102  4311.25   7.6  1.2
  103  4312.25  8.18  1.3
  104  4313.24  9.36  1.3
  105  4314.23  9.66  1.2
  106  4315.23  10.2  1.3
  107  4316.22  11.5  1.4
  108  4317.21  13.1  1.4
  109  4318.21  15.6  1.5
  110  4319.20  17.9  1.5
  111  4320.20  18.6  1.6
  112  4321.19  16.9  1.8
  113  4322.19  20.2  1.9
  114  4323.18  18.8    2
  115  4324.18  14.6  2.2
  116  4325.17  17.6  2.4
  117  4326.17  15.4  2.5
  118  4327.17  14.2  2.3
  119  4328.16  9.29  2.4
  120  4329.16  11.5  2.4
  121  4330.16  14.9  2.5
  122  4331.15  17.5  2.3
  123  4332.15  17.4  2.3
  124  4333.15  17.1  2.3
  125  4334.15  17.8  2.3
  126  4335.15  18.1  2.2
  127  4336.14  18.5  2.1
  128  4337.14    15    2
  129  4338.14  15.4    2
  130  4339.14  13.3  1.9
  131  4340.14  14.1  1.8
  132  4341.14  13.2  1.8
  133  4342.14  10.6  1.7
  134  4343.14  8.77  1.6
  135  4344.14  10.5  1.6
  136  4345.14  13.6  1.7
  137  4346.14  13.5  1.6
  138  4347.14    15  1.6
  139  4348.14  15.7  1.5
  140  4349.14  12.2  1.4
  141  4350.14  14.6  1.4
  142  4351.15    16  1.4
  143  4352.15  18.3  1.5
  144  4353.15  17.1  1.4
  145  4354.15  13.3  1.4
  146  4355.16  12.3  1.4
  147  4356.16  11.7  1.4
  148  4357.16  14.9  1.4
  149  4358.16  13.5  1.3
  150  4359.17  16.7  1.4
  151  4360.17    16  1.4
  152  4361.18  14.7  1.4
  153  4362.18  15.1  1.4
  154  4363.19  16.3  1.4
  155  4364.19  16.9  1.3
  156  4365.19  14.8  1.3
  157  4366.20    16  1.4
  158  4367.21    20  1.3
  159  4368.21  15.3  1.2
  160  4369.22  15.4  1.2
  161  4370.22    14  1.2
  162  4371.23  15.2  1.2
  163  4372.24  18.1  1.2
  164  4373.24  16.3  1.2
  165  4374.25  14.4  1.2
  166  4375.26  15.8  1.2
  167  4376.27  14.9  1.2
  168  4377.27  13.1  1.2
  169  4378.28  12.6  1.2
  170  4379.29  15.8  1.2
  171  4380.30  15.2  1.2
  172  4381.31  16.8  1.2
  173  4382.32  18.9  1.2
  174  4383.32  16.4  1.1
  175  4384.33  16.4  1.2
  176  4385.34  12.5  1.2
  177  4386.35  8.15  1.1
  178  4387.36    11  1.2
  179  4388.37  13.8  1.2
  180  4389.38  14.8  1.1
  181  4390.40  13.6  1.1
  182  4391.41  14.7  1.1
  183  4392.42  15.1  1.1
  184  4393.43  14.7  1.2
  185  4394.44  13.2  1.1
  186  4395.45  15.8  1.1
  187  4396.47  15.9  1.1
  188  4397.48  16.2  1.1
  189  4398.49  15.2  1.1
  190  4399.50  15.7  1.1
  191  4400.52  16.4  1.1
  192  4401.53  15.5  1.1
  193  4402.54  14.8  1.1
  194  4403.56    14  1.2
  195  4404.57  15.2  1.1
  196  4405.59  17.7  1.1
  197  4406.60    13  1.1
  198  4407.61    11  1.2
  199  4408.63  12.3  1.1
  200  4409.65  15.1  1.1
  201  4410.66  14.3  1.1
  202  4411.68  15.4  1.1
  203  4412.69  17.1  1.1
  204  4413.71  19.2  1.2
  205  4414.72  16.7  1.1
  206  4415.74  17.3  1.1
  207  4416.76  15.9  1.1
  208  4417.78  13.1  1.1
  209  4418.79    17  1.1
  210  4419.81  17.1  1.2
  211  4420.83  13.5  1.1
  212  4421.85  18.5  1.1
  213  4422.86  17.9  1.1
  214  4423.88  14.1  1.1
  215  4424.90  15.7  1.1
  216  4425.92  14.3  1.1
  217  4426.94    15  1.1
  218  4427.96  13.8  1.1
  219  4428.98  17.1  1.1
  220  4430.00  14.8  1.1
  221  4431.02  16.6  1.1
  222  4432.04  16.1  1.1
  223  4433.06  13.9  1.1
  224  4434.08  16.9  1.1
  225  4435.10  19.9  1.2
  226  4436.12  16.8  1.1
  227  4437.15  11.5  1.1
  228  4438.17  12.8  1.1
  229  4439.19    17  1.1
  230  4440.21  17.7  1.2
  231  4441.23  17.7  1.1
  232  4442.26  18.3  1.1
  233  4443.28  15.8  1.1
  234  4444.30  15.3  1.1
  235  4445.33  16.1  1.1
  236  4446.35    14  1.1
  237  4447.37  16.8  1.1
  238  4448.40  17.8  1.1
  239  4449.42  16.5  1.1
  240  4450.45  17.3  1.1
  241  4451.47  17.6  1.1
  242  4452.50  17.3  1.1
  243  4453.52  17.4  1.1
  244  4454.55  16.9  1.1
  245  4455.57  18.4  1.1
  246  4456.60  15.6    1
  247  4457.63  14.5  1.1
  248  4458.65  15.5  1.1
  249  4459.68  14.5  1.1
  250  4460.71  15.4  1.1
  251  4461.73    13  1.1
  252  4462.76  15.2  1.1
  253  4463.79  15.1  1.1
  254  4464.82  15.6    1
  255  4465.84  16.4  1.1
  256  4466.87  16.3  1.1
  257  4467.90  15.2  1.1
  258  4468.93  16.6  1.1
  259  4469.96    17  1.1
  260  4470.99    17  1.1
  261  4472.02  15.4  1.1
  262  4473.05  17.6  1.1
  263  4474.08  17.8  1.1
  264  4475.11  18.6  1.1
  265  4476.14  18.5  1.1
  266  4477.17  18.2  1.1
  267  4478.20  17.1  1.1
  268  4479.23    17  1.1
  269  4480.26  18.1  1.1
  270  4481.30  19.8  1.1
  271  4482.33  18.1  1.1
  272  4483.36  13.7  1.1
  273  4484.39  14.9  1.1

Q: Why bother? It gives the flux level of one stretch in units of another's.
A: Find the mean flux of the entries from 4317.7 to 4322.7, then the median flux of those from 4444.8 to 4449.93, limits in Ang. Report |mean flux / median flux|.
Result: 1.1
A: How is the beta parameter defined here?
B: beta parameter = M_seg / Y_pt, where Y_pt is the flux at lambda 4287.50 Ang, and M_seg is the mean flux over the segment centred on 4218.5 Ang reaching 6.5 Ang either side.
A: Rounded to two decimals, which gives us 1.25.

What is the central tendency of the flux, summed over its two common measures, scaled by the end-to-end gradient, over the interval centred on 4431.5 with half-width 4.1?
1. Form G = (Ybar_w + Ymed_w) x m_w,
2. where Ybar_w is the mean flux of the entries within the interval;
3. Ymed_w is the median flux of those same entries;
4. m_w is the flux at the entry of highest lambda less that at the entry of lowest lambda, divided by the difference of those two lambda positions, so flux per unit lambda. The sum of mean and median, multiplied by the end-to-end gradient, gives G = 28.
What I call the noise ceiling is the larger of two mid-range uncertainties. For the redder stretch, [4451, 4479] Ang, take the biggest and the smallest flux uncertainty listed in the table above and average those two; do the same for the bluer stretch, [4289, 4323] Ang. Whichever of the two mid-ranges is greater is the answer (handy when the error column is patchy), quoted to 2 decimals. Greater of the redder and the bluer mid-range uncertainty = 1.45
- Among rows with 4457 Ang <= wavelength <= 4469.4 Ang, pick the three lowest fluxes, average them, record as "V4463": 14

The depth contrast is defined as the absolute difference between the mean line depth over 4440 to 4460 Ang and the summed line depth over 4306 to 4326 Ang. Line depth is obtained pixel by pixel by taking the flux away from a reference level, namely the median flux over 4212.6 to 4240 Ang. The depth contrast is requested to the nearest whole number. 27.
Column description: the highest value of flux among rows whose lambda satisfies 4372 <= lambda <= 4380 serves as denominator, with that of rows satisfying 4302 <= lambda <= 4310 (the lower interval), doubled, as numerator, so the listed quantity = 1.22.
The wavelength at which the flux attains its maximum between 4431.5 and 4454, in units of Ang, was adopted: 4435.10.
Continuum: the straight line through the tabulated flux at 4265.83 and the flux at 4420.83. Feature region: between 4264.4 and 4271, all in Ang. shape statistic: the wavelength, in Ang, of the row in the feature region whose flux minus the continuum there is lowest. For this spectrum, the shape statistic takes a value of 4264.85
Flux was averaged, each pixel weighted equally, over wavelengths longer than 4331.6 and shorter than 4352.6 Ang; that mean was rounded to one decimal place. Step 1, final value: 14.7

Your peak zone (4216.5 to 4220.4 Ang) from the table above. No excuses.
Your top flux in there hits 16.6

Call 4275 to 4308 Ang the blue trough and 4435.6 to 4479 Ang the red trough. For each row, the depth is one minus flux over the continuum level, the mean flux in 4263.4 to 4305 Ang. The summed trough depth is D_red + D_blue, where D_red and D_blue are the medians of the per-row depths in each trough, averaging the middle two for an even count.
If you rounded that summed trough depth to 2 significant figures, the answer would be -0.30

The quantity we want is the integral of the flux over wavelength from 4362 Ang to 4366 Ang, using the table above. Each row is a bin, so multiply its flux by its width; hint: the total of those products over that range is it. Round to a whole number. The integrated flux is 63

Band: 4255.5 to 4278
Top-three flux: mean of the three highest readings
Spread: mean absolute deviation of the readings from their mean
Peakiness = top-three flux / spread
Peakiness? 11.5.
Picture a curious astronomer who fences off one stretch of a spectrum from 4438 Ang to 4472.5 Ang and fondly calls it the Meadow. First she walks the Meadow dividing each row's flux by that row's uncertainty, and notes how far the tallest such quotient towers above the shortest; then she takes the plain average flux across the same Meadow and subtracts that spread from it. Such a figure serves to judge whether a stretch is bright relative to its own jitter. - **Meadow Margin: 11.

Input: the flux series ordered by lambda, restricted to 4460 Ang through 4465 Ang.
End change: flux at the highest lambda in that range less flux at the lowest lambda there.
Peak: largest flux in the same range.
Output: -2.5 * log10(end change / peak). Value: 4.73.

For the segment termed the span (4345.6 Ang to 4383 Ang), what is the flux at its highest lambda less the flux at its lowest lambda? 5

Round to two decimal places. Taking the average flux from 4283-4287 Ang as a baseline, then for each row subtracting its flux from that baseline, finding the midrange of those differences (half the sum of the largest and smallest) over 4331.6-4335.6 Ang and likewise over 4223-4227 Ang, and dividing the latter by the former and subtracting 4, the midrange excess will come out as -3.77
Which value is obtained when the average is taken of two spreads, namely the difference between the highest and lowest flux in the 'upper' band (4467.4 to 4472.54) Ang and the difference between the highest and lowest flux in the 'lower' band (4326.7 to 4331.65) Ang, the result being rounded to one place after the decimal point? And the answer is 5.0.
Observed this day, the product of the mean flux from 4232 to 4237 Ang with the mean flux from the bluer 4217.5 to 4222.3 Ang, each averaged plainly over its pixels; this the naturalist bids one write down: 197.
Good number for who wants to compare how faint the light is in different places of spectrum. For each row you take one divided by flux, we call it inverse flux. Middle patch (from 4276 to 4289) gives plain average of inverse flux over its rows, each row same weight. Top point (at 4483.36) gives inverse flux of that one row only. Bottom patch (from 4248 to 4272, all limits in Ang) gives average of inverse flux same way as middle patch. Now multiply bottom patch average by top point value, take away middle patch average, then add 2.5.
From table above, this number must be 2.43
